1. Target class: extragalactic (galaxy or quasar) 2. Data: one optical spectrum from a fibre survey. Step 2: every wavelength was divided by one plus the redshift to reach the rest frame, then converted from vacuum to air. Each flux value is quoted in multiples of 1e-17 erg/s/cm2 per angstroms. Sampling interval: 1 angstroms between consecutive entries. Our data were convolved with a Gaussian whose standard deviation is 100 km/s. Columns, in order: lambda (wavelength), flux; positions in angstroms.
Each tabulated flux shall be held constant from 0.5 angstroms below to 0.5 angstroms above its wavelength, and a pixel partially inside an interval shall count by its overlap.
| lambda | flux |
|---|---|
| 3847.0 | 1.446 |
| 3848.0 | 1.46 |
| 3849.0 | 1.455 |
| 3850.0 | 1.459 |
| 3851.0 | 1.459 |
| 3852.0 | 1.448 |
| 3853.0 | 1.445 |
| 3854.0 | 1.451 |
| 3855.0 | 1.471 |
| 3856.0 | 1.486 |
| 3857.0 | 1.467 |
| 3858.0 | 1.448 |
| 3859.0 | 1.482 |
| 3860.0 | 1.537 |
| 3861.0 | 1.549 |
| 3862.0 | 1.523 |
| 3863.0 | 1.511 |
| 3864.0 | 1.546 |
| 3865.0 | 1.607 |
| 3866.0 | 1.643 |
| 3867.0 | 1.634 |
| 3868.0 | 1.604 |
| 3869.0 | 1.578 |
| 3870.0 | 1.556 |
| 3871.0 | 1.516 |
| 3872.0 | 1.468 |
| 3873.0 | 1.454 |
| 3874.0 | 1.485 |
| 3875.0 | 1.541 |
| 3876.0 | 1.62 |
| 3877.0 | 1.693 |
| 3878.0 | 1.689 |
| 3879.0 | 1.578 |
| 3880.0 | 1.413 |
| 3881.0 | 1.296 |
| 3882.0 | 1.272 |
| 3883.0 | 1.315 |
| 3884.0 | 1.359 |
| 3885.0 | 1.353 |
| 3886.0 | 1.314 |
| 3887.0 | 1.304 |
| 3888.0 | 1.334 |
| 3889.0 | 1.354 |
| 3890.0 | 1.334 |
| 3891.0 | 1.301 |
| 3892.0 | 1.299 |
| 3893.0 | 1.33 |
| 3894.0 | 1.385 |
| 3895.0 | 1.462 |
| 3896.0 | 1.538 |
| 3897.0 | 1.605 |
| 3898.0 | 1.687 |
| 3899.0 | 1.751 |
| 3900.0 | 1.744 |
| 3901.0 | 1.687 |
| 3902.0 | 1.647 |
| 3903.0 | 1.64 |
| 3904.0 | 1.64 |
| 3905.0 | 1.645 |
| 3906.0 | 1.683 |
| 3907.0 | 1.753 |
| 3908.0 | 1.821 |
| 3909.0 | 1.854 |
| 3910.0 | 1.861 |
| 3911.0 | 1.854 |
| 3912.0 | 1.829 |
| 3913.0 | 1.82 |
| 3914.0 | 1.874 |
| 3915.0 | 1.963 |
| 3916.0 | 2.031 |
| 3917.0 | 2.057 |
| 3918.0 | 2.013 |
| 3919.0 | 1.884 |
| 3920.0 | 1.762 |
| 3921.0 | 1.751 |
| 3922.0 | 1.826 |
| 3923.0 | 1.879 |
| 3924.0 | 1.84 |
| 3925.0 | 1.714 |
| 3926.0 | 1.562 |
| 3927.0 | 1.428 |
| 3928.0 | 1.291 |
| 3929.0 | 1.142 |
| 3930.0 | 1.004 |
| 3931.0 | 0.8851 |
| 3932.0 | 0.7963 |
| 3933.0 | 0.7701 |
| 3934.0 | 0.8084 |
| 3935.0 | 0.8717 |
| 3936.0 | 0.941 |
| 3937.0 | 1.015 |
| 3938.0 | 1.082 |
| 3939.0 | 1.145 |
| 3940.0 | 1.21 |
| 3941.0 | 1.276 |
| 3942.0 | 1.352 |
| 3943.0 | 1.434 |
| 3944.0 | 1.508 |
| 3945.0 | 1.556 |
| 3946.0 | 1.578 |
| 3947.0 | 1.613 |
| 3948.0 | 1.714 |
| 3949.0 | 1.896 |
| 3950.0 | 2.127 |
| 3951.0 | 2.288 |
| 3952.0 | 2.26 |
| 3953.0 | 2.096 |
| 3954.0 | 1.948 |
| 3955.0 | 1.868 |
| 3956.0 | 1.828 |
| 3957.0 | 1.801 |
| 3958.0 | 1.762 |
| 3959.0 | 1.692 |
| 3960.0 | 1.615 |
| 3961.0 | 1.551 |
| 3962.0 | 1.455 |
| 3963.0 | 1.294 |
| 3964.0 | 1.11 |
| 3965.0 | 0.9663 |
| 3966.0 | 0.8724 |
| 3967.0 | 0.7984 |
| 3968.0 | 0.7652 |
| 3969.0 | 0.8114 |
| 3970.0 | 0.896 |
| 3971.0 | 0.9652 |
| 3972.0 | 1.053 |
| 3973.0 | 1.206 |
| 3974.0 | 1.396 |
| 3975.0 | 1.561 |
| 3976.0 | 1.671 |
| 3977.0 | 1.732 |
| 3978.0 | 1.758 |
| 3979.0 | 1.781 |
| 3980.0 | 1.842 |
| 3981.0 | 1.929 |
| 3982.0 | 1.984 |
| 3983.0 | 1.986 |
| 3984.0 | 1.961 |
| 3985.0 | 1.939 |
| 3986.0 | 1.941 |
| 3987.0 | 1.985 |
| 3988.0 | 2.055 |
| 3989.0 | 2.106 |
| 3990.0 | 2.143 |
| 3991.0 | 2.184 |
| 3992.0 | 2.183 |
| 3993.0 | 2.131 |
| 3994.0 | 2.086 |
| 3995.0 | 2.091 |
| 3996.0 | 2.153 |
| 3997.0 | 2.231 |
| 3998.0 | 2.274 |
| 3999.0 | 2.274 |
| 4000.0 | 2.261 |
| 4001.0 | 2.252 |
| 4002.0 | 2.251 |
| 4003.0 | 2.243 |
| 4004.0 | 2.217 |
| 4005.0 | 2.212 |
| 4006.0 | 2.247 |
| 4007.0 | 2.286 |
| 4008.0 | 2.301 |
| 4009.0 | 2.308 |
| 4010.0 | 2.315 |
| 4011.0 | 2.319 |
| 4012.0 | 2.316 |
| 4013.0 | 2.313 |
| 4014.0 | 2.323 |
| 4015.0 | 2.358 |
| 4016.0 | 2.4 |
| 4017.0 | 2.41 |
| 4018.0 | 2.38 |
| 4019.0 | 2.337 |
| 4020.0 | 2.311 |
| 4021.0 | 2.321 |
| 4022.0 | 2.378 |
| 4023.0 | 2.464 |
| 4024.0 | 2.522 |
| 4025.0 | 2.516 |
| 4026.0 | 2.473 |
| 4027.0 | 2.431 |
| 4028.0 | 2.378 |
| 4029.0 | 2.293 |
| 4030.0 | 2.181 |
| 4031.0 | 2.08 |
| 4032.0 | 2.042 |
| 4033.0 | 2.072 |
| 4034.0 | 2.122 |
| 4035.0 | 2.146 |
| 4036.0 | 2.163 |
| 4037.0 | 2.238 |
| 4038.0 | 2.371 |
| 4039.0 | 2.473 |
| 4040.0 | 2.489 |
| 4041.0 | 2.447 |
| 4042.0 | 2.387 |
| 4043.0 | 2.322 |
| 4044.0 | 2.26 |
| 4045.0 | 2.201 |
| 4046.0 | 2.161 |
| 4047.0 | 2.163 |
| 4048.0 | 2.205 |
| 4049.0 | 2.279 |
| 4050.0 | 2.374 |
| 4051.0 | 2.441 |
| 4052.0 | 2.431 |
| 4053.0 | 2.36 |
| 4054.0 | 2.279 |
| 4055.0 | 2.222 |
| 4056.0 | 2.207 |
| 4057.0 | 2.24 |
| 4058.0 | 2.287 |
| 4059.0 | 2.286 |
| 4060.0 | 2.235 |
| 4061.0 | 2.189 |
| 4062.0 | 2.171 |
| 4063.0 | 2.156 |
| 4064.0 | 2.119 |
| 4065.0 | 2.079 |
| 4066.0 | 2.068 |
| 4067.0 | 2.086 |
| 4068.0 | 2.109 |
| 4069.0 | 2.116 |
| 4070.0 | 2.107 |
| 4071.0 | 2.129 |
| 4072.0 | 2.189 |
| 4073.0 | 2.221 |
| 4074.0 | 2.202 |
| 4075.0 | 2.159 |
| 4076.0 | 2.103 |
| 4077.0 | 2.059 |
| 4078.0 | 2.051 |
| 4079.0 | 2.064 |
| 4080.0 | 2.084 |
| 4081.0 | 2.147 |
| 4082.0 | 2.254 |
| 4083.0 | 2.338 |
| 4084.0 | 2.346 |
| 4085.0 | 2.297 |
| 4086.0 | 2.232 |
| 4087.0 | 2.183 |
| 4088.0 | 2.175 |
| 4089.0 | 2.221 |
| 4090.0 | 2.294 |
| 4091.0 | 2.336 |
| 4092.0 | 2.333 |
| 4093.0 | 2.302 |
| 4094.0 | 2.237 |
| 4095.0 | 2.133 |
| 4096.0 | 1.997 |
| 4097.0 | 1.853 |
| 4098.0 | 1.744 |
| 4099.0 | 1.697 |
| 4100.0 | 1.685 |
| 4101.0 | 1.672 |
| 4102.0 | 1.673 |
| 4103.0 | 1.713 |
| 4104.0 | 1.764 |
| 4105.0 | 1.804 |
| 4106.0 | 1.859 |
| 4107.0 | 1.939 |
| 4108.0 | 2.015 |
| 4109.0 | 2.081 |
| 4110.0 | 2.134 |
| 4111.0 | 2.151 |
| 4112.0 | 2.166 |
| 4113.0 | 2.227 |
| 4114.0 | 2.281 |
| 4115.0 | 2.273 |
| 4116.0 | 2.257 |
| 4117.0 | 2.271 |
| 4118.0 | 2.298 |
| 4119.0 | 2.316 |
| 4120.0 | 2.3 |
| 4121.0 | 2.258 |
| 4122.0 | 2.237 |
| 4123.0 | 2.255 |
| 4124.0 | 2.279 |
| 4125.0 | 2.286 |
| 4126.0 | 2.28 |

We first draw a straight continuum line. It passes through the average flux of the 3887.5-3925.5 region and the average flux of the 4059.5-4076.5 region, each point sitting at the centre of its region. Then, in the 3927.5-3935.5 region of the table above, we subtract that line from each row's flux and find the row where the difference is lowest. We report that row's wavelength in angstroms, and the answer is 3933.0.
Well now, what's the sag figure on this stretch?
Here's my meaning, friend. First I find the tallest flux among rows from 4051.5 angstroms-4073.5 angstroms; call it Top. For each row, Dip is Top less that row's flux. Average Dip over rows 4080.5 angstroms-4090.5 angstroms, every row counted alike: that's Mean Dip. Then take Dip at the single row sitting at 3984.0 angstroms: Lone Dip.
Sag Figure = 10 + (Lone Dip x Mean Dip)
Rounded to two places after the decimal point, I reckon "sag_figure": 10.09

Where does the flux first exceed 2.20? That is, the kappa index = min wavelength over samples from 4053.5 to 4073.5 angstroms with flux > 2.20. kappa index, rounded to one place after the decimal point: 4054.0 angstroms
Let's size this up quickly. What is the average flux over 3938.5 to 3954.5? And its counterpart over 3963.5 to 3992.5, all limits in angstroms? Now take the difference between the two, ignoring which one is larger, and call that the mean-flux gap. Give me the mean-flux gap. 0.1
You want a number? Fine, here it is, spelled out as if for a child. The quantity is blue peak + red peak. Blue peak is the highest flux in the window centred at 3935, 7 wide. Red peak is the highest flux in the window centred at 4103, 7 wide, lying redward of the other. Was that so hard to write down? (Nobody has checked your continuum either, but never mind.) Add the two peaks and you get 2.9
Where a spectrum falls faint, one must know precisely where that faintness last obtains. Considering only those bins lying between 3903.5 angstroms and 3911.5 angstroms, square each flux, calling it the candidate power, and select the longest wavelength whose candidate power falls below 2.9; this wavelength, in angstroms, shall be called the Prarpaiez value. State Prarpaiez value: 3906.0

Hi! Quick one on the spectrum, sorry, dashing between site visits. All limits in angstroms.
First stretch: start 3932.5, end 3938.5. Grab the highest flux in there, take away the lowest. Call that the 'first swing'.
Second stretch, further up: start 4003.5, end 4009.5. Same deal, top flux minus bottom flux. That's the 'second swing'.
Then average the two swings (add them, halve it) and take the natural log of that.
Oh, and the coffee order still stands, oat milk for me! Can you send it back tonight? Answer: -1.59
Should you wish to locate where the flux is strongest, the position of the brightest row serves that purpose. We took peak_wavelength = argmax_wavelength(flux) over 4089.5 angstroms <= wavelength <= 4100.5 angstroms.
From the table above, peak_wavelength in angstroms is 4091.0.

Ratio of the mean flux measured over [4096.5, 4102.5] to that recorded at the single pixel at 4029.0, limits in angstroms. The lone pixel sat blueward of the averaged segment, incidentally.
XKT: 0.75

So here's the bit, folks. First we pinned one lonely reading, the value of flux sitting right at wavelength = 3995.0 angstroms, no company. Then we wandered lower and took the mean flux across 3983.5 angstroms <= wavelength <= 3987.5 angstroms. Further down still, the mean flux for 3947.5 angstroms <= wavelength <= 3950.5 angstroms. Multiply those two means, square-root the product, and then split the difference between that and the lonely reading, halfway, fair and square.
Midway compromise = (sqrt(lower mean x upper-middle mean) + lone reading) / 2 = 2.01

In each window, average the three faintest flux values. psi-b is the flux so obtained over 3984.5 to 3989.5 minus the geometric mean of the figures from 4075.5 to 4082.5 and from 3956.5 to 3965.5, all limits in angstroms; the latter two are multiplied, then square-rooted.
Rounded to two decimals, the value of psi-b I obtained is 0.43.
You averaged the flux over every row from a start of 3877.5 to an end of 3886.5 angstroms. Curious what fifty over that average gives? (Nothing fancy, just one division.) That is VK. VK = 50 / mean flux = 35.7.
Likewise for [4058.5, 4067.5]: 23.2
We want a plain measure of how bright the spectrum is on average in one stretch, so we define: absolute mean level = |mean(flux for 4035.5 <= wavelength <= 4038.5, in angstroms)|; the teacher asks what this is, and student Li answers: 2.3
